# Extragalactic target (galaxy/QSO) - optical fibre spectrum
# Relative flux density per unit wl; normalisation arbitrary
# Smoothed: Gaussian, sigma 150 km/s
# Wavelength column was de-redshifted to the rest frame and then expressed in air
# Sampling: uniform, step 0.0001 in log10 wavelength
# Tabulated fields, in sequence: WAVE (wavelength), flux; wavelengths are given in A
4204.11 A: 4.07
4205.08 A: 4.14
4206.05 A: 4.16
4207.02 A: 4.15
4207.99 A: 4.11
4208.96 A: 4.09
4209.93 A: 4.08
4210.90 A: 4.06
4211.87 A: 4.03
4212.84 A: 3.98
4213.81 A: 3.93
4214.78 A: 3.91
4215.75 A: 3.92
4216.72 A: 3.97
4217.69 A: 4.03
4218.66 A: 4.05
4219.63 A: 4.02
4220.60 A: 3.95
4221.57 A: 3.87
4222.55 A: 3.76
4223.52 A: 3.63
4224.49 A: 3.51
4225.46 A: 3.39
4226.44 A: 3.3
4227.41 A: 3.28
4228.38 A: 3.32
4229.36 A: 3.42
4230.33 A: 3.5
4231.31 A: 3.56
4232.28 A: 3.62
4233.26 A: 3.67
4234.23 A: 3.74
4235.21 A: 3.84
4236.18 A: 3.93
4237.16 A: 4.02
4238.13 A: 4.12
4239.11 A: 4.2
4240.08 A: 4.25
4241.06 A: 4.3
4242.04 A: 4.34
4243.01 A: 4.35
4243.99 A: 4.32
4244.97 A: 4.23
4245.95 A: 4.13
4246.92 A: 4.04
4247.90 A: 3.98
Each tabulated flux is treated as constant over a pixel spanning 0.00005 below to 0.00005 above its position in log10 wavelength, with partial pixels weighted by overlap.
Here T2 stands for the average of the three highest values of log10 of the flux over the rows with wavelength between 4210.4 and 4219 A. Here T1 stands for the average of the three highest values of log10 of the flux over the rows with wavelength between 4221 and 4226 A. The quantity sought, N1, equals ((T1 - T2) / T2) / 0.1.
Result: -0.5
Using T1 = 0.574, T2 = 0.607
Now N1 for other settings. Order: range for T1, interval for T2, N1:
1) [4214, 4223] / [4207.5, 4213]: -0.1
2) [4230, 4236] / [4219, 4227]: -0.4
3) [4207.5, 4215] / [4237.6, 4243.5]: -0.4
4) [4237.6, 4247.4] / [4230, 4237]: 0.9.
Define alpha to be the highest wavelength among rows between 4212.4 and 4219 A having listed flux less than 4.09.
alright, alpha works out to 4218.66 A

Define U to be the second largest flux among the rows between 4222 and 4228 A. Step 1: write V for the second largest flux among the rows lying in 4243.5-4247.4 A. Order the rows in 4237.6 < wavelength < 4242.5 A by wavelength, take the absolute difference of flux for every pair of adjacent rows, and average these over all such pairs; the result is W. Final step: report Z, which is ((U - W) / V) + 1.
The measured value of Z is 1.85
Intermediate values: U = 3.63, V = 4.23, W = 0.055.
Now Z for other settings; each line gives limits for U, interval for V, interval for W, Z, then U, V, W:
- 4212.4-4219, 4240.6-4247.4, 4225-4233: 1.91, 4.03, 4.34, 0.064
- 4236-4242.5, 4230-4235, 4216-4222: 2.16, 4.3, 3.67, 0.052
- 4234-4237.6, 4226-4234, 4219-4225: 2.06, 3.93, 3.62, 0.102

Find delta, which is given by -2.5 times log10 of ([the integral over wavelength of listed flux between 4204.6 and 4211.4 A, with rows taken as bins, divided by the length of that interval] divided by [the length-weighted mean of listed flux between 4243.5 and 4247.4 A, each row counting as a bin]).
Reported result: 0.02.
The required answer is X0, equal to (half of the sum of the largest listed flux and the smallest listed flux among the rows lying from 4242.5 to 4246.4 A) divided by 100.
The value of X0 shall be 0.042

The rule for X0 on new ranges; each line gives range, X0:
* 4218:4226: 0.037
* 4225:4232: 0.034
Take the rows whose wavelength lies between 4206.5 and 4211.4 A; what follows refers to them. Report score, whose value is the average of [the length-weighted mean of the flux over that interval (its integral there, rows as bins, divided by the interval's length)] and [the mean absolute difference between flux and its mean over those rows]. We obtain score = 2.060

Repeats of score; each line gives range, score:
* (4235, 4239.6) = 2.076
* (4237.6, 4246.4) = 2.159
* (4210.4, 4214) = 2.025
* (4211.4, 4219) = 2.012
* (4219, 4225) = 1.977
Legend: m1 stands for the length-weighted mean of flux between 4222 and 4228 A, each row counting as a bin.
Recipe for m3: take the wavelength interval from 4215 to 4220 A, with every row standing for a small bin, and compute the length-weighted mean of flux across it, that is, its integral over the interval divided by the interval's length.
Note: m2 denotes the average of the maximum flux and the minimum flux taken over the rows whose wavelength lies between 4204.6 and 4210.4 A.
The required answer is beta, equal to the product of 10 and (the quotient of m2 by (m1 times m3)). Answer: 3.0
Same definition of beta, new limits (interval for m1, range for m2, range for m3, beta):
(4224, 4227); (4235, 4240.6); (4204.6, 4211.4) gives 2.9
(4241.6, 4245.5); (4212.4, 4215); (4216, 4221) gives 2.3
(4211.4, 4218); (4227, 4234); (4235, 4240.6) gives 2.1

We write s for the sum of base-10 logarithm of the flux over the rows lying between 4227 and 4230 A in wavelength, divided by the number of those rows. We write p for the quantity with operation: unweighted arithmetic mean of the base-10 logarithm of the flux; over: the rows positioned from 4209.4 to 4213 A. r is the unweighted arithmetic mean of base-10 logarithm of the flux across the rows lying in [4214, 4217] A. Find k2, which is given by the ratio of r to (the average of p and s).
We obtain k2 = 1.05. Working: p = 0.606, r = 0.595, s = 0.52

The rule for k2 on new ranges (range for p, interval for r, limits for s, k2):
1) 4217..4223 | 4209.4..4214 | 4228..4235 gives 1.05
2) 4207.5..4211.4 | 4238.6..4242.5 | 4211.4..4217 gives 1.04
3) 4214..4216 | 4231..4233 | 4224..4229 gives 0.99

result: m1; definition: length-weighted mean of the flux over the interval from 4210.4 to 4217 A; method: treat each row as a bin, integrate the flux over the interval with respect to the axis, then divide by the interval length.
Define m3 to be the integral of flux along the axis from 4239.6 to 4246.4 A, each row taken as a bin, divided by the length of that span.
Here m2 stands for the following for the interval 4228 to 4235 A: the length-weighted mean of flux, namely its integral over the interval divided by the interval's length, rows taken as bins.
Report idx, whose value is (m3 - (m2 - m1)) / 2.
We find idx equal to 2.3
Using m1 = 3.97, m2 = 3.6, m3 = 4.3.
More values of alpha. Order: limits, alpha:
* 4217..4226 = 4225.46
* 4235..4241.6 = 4237.16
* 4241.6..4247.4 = 4246.92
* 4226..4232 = 4231.31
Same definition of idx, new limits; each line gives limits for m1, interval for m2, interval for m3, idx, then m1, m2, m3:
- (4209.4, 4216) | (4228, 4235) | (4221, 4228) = 2.0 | 3.99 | 3.6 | 3.5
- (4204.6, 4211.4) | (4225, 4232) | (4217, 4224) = 2.3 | 4.11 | 3.4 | 3.9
